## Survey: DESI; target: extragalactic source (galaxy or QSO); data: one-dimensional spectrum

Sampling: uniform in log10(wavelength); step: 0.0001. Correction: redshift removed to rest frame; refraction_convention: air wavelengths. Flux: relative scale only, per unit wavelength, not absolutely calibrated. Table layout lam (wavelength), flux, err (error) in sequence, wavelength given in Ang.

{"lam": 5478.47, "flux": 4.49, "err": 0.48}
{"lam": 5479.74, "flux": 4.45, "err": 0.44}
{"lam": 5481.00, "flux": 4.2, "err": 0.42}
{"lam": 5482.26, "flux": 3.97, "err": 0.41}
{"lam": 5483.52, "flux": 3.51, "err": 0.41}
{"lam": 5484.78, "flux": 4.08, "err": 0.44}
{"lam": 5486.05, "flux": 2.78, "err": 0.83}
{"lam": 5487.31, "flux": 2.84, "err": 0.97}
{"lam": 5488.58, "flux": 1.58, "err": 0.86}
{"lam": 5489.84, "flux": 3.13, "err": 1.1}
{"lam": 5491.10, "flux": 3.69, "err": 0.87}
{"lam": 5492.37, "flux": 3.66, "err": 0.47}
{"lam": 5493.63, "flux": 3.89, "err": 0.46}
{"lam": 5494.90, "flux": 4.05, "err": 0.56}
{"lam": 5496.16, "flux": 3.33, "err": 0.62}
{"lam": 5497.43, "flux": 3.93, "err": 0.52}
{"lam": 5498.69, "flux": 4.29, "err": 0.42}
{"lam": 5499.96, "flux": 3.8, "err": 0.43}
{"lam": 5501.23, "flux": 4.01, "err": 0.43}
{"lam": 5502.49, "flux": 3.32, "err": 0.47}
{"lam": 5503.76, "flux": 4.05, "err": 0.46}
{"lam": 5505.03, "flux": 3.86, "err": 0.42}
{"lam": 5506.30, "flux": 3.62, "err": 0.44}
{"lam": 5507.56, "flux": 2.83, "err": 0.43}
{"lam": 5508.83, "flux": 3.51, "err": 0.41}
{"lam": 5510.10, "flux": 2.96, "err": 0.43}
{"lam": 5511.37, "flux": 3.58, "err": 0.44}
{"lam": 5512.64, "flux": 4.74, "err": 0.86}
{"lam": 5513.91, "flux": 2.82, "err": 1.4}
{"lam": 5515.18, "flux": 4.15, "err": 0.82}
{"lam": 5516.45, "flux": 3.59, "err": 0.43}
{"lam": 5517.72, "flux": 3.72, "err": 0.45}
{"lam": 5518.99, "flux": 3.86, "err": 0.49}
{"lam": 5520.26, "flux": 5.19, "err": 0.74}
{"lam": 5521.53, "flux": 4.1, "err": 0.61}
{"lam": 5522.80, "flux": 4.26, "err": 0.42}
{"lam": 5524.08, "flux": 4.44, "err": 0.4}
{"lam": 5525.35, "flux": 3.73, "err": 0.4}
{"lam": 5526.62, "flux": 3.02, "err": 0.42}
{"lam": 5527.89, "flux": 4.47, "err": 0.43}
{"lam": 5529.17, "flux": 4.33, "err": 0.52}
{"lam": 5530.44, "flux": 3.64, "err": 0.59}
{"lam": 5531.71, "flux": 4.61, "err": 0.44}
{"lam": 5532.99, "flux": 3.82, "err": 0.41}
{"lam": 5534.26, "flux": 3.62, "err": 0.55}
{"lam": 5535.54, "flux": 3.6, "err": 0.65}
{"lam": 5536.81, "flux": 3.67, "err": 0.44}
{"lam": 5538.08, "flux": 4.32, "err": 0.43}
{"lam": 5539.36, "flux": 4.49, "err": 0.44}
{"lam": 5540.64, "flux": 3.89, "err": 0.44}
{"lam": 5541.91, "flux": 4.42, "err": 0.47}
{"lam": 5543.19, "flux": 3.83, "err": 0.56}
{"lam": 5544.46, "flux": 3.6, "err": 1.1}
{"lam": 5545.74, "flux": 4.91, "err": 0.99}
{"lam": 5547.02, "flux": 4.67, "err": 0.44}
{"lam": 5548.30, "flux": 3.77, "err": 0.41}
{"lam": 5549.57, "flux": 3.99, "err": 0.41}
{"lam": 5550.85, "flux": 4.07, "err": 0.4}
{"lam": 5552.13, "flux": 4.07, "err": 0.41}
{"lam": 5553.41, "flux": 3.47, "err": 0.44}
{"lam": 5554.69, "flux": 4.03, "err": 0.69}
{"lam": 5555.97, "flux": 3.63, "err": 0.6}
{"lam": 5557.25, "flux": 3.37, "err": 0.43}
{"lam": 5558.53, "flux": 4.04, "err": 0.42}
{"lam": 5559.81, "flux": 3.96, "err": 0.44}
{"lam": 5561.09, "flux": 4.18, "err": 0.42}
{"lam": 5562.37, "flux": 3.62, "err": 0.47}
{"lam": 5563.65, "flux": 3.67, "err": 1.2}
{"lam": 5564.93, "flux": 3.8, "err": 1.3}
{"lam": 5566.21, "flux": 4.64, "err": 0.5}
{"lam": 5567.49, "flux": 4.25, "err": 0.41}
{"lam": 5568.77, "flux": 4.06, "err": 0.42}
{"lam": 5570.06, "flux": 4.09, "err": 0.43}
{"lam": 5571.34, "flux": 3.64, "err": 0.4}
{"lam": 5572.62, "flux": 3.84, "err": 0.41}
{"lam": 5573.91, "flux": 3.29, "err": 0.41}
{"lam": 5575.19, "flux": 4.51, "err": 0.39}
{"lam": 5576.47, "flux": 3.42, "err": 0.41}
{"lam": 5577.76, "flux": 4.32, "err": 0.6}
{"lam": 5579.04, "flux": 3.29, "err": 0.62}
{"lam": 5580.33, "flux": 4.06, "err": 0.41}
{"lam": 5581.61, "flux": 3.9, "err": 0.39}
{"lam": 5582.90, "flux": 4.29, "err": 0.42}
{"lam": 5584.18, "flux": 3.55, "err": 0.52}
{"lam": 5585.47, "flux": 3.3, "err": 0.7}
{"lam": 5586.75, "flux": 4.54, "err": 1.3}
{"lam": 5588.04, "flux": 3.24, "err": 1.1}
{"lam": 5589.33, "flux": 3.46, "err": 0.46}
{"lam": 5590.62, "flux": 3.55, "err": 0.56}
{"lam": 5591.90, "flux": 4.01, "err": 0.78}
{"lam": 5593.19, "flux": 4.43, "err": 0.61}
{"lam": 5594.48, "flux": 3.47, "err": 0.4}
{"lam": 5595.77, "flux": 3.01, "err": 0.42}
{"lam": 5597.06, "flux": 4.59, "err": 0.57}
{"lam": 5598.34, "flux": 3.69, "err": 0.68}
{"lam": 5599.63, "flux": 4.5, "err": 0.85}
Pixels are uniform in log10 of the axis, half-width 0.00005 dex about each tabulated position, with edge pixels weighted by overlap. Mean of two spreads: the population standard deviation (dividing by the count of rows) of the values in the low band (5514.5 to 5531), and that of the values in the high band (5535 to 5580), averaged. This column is 0.46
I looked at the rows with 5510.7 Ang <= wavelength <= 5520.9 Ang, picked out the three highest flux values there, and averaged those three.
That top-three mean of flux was 4.69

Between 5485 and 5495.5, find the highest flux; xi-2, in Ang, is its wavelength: 5494.90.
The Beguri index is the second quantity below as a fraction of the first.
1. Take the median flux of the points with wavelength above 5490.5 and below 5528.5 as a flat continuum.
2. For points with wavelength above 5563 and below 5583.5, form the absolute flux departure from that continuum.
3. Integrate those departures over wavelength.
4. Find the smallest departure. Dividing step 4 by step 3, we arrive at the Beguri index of 0.0014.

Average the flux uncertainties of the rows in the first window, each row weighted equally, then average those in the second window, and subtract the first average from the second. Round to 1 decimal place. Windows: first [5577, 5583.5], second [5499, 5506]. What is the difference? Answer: 0.0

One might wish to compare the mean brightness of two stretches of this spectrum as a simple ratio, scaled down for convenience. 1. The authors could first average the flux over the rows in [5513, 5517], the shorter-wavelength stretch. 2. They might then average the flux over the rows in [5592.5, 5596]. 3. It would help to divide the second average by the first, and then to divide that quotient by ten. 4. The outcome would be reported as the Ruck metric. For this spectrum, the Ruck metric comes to 0.103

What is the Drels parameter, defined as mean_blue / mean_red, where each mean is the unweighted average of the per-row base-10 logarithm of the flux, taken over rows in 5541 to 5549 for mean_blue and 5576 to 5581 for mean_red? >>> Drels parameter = 1.08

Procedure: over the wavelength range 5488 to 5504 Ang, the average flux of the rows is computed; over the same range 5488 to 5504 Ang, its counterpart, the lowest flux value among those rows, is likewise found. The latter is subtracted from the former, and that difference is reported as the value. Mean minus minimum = 2.0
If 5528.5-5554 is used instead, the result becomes 0.6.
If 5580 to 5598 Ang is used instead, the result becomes 0.8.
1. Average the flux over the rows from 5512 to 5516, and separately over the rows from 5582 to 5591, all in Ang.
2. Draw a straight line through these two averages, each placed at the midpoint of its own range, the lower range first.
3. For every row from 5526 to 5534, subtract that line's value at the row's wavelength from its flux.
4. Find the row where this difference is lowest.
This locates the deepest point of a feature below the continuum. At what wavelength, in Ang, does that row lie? 5526.62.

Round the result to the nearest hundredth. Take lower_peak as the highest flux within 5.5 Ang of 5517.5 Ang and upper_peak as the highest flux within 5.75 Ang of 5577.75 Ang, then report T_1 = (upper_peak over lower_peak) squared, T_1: 0.76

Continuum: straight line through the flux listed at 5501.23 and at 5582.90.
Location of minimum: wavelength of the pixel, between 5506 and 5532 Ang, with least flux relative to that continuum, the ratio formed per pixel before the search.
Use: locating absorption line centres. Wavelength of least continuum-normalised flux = 5513.91 Ang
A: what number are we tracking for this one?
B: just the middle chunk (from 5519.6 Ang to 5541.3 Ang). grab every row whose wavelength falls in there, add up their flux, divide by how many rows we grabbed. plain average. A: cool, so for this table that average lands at 4.07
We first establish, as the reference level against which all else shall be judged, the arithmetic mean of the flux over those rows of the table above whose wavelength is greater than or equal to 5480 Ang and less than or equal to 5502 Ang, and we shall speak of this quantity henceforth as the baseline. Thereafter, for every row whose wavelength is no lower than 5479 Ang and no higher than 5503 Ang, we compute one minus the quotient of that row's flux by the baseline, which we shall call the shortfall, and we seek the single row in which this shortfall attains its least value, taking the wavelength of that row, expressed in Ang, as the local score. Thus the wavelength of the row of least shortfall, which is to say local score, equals 5479.74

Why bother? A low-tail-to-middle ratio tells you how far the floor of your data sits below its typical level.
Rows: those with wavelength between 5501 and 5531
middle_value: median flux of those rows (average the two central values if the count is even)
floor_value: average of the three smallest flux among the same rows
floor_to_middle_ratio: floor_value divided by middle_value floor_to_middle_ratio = 0.76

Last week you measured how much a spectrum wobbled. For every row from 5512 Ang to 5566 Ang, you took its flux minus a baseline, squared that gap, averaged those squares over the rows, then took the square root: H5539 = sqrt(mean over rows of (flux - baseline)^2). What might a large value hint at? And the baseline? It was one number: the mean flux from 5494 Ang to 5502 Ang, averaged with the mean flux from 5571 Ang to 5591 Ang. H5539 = 0.50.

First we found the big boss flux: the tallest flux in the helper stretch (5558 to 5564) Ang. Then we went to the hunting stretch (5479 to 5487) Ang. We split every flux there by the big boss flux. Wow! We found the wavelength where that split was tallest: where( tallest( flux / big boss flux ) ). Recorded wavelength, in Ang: 5479.74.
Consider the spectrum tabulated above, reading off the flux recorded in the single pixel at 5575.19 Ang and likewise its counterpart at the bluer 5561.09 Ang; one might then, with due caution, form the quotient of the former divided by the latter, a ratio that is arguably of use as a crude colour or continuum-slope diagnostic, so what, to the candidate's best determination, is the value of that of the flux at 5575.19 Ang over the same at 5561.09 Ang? 1.08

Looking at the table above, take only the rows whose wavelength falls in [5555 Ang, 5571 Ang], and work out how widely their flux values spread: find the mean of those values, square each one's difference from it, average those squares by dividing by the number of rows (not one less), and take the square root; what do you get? 0.330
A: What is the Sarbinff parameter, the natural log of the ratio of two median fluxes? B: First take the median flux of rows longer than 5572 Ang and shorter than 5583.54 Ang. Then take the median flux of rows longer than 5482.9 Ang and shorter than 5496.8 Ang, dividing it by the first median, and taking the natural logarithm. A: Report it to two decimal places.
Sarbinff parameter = -0.11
